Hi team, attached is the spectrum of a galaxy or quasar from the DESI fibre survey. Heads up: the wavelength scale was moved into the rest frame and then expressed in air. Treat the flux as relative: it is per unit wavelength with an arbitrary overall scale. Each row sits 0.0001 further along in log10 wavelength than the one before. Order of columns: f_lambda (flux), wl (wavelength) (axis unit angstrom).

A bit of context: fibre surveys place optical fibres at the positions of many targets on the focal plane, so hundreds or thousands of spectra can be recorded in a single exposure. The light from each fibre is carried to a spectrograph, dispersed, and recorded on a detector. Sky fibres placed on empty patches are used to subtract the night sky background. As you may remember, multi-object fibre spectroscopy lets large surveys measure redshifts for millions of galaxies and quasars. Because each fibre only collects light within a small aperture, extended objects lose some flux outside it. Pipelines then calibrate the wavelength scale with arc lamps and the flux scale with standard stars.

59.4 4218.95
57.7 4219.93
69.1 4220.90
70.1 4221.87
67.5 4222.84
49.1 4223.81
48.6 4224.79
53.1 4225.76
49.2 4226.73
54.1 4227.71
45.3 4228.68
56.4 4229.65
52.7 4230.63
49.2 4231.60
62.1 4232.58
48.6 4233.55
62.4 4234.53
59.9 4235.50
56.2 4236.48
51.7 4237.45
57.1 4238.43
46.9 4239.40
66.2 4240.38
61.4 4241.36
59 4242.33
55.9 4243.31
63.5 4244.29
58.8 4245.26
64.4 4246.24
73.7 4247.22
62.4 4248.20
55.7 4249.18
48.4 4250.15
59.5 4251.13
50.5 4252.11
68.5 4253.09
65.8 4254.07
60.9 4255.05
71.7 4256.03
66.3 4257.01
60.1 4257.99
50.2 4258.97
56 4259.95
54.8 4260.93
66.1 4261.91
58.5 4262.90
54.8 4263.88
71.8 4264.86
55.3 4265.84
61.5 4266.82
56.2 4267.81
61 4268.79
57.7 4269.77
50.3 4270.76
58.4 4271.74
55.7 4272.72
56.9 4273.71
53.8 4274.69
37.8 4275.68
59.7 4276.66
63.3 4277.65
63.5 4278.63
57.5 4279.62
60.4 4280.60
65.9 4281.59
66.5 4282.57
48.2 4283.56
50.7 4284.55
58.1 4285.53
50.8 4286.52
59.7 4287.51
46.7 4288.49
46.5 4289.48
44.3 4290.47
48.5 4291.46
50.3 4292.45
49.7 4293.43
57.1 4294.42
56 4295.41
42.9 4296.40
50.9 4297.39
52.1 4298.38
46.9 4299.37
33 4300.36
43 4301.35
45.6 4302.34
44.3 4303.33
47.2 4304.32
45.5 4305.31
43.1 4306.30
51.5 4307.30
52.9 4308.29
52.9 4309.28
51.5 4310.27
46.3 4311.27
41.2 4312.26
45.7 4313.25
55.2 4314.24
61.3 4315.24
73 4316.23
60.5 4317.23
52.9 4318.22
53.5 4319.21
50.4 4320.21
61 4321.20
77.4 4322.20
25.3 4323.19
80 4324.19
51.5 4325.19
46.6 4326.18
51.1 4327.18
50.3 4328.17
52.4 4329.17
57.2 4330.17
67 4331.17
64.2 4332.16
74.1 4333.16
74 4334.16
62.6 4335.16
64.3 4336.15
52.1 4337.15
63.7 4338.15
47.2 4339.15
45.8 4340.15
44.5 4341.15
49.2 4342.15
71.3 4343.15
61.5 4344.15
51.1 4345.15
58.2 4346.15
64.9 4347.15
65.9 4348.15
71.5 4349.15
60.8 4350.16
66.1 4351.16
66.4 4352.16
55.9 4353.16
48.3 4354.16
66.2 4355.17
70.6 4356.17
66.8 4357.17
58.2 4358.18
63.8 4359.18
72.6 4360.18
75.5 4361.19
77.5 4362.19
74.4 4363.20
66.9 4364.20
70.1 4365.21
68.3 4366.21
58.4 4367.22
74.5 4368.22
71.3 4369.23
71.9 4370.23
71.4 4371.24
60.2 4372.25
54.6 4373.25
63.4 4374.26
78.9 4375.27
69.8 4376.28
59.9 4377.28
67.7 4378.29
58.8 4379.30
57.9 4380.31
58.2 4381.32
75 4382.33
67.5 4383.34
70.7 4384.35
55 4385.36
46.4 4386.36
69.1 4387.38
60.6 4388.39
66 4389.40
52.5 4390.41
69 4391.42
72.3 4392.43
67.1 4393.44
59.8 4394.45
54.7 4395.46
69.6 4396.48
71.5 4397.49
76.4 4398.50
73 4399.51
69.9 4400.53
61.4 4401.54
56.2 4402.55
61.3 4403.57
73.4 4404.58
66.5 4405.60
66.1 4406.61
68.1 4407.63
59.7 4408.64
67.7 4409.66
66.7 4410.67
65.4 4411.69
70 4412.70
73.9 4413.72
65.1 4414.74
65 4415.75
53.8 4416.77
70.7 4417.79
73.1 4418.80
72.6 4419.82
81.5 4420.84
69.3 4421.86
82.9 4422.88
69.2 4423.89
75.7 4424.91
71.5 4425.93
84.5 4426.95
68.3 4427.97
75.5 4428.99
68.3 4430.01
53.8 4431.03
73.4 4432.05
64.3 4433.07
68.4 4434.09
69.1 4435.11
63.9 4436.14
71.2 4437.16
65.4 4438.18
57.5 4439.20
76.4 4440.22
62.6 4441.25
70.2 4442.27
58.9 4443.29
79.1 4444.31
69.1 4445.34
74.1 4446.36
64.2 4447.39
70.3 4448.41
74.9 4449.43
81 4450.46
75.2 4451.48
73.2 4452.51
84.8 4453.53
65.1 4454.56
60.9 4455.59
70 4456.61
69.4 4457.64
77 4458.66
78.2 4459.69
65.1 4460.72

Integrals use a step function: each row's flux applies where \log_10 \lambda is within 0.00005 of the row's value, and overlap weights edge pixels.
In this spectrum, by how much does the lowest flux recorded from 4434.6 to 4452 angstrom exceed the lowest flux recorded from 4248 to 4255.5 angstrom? 9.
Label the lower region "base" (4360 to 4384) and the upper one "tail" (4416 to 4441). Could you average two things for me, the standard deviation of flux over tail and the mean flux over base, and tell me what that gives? 37.7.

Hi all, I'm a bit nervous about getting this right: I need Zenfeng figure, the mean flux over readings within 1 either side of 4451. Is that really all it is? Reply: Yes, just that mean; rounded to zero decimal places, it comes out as 78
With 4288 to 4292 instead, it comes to 46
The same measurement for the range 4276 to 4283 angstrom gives 62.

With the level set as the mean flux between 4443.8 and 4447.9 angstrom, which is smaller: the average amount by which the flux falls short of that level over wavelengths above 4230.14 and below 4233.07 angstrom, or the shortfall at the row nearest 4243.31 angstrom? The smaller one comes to 16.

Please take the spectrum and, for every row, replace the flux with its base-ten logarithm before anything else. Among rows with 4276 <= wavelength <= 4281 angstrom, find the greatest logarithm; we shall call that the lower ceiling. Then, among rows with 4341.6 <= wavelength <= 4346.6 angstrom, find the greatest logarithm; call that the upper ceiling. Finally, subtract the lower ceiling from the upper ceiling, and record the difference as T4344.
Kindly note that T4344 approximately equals 0.05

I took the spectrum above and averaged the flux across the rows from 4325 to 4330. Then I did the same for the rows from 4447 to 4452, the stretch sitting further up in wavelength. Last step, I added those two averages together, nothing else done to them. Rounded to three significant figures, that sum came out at 124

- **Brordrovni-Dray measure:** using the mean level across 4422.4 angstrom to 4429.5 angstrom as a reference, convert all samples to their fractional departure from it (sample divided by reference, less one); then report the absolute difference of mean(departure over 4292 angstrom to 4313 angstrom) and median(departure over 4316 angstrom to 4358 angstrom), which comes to 0.174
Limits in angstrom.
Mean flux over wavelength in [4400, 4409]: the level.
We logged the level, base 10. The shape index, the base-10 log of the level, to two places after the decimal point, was 1.81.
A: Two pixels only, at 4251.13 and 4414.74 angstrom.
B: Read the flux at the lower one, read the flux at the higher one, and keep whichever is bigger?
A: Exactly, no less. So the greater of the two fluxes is 65.1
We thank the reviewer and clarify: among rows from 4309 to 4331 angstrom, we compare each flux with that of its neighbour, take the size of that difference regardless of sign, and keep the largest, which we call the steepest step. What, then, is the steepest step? 55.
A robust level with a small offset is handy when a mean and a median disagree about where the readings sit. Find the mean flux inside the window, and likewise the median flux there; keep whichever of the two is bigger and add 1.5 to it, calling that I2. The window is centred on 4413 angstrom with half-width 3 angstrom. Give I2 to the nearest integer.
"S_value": 69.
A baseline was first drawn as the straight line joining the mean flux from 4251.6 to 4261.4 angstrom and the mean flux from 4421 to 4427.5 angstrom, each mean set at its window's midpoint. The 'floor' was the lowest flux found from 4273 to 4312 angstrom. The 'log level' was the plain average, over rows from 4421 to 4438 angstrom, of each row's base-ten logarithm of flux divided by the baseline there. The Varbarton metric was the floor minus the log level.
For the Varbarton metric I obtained 33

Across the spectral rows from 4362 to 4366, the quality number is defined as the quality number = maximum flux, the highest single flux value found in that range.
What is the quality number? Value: 77.5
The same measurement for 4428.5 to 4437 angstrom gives 75.5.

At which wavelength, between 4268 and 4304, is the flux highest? 4282.57 angstrom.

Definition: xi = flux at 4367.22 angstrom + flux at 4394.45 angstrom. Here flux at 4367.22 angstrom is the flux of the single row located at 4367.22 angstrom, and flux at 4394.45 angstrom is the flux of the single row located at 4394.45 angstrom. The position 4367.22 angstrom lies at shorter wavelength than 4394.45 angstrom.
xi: 118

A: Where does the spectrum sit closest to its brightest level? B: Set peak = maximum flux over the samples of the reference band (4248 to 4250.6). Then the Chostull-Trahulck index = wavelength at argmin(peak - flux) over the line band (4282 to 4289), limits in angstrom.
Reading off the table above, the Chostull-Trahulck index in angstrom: 4282.57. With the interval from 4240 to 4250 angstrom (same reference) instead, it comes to 4247.22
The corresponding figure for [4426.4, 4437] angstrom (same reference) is 4426.95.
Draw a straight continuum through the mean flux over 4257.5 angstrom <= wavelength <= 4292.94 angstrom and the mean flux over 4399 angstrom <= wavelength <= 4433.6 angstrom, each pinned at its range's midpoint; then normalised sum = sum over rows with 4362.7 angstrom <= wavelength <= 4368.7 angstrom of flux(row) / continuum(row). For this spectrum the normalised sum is 6.4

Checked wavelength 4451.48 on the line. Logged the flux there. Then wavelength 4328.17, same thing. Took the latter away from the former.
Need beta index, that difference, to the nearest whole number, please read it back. 25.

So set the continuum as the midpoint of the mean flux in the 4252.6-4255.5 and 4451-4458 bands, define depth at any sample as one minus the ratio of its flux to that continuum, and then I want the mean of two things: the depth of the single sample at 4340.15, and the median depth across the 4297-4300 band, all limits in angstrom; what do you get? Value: 0.29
